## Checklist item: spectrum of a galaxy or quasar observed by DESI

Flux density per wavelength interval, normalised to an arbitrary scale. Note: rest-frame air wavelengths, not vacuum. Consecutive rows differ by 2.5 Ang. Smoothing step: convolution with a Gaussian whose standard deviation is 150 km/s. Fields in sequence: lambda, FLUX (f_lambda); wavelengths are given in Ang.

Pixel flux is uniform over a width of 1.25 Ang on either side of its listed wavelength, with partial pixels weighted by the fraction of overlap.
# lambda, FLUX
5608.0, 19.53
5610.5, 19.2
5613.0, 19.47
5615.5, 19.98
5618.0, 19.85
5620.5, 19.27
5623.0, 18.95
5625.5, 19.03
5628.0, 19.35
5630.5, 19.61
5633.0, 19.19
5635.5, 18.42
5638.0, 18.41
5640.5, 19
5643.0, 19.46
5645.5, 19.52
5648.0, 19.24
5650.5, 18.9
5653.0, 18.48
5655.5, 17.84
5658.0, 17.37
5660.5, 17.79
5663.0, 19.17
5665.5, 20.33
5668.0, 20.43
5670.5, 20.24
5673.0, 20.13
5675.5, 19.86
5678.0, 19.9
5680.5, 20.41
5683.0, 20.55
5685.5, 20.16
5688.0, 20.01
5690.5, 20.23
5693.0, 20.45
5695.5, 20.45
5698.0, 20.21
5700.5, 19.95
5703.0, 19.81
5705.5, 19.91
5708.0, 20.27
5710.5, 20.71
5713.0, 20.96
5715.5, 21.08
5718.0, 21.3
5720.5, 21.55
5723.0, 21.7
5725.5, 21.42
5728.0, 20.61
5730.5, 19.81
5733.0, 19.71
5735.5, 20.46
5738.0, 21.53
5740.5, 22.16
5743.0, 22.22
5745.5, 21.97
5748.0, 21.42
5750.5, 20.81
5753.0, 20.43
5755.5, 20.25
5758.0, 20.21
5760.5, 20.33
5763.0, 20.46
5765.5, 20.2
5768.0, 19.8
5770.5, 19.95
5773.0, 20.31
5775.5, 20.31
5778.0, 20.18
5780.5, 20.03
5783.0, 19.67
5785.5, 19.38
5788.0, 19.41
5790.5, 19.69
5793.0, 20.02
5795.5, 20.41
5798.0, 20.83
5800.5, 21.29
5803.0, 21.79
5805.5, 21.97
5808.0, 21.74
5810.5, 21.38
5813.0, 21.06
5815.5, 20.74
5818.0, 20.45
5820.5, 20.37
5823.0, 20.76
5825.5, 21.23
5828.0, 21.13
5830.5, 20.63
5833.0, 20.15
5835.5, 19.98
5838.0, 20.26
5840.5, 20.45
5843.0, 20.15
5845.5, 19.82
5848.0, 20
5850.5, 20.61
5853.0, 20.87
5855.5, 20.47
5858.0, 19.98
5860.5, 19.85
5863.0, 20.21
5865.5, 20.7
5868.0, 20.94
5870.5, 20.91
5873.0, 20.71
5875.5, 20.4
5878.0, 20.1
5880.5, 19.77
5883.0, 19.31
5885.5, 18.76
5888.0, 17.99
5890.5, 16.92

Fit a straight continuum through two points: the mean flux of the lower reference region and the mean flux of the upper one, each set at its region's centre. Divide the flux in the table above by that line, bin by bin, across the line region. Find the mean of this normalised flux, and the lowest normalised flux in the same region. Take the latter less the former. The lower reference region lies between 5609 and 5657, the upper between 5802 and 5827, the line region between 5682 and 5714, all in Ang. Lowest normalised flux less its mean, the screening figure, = -0.03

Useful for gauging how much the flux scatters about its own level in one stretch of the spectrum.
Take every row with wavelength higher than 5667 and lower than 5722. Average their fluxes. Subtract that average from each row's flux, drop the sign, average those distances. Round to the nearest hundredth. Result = 0.36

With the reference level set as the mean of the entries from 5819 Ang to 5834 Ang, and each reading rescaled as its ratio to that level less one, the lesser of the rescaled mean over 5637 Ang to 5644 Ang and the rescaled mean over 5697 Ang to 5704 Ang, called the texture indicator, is -0.085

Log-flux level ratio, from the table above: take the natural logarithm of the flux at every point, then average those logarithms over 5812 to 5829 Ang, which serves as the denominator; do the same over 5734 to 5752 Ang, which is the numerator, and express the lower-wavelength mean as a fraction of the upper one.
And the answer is 1.01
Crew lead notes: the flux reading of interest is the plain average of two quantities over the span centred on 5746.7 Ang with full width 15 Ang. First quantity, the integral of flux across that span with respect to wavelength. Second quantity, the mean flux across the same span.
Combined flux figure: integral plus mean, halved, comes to 172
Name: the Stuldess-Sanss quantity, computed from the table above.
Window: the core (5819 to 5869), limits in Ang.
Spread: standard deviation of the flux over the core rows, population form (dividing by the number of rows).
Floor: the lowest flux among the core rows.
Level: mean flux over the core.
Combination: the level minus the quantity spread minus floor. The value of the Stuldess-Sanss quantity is 39.8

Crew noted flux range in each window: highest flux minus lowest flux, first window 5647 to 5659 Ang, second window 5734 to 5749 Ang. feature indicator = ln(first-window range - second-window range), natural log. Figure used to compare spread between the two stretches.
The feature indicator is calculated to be -2.2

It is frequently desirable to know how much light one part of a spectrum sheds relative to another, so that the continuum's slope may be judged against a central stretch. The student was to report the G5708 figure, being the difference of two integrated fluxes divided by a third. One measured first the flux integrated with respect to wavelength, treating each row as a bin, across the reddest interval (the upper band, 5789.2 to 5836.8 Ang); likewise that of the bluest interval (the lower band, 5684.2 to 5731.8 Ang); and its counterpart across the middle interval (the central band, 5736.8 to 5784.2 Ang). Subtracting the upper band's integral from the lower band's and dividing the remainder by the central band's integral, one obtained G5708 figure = -0.013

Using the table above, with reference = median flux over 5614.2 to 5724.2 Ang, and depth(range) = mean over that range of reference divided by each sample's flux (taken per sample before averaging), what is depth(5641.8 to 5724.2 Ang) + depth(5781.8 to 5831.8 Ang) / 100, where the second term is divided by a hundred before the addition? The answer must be 1.01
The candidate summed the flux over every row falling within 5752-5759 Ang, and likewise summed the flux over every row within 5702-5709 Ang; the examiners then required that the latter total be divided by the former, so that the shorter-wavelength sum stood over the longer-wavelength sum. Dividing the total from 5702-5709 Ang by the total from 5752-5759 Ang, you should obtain 0.99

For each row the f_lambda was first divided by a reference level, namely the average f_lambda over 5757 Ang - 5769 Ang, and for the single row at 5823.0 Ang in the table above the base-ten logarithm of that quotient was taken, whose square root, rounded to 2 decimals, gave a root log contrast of 0.11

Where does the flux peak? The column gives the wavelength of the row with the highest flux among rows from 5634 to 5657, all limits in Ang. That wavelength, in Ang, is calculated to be 5645.5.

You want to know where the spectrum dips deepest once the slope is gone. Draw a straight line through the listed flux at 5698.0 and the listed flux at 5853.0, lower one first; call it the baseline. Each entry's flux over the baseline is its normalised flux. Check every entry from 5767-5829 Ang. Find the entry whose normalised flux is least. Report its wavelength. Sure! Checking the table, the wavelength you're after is 5785.5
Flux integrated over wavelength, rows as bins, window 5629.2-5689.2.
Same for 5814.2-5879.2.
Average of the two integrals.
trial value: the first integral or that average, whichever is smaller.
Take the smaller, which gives 1161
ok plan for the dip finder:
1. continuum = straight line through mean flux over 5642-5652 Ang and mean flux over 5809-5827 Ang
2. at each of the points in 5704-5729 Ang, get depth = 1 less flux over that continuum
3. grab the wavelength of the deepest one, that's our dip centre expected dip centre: 5705.5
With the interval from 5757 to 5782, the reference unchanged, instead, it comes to 5768.0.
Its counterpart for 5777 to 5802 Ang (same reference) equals 5785.5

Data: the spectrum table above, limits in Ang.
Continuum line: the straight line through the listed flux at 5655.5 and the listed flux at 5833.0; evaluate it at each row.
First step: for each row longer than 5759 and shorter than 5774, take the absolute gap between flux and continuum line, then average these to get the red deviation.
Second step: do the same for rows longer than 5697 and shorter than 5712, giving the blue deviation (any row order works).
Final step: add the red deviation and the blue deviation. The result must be 2.6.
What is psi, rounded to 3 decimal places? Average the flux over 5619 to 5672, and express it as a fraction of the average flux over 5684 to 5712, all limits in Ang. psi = 0.943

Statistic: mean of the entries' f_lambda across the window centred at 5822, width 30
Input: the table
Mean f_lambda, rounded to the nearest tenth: 20.8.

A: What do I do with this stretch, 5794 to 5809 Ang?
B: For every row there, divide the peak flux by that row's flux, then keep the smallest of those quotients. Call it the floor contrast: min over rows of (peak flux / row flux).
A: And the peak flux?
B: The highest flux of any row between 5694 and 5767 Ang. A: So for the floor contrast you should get 1.01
